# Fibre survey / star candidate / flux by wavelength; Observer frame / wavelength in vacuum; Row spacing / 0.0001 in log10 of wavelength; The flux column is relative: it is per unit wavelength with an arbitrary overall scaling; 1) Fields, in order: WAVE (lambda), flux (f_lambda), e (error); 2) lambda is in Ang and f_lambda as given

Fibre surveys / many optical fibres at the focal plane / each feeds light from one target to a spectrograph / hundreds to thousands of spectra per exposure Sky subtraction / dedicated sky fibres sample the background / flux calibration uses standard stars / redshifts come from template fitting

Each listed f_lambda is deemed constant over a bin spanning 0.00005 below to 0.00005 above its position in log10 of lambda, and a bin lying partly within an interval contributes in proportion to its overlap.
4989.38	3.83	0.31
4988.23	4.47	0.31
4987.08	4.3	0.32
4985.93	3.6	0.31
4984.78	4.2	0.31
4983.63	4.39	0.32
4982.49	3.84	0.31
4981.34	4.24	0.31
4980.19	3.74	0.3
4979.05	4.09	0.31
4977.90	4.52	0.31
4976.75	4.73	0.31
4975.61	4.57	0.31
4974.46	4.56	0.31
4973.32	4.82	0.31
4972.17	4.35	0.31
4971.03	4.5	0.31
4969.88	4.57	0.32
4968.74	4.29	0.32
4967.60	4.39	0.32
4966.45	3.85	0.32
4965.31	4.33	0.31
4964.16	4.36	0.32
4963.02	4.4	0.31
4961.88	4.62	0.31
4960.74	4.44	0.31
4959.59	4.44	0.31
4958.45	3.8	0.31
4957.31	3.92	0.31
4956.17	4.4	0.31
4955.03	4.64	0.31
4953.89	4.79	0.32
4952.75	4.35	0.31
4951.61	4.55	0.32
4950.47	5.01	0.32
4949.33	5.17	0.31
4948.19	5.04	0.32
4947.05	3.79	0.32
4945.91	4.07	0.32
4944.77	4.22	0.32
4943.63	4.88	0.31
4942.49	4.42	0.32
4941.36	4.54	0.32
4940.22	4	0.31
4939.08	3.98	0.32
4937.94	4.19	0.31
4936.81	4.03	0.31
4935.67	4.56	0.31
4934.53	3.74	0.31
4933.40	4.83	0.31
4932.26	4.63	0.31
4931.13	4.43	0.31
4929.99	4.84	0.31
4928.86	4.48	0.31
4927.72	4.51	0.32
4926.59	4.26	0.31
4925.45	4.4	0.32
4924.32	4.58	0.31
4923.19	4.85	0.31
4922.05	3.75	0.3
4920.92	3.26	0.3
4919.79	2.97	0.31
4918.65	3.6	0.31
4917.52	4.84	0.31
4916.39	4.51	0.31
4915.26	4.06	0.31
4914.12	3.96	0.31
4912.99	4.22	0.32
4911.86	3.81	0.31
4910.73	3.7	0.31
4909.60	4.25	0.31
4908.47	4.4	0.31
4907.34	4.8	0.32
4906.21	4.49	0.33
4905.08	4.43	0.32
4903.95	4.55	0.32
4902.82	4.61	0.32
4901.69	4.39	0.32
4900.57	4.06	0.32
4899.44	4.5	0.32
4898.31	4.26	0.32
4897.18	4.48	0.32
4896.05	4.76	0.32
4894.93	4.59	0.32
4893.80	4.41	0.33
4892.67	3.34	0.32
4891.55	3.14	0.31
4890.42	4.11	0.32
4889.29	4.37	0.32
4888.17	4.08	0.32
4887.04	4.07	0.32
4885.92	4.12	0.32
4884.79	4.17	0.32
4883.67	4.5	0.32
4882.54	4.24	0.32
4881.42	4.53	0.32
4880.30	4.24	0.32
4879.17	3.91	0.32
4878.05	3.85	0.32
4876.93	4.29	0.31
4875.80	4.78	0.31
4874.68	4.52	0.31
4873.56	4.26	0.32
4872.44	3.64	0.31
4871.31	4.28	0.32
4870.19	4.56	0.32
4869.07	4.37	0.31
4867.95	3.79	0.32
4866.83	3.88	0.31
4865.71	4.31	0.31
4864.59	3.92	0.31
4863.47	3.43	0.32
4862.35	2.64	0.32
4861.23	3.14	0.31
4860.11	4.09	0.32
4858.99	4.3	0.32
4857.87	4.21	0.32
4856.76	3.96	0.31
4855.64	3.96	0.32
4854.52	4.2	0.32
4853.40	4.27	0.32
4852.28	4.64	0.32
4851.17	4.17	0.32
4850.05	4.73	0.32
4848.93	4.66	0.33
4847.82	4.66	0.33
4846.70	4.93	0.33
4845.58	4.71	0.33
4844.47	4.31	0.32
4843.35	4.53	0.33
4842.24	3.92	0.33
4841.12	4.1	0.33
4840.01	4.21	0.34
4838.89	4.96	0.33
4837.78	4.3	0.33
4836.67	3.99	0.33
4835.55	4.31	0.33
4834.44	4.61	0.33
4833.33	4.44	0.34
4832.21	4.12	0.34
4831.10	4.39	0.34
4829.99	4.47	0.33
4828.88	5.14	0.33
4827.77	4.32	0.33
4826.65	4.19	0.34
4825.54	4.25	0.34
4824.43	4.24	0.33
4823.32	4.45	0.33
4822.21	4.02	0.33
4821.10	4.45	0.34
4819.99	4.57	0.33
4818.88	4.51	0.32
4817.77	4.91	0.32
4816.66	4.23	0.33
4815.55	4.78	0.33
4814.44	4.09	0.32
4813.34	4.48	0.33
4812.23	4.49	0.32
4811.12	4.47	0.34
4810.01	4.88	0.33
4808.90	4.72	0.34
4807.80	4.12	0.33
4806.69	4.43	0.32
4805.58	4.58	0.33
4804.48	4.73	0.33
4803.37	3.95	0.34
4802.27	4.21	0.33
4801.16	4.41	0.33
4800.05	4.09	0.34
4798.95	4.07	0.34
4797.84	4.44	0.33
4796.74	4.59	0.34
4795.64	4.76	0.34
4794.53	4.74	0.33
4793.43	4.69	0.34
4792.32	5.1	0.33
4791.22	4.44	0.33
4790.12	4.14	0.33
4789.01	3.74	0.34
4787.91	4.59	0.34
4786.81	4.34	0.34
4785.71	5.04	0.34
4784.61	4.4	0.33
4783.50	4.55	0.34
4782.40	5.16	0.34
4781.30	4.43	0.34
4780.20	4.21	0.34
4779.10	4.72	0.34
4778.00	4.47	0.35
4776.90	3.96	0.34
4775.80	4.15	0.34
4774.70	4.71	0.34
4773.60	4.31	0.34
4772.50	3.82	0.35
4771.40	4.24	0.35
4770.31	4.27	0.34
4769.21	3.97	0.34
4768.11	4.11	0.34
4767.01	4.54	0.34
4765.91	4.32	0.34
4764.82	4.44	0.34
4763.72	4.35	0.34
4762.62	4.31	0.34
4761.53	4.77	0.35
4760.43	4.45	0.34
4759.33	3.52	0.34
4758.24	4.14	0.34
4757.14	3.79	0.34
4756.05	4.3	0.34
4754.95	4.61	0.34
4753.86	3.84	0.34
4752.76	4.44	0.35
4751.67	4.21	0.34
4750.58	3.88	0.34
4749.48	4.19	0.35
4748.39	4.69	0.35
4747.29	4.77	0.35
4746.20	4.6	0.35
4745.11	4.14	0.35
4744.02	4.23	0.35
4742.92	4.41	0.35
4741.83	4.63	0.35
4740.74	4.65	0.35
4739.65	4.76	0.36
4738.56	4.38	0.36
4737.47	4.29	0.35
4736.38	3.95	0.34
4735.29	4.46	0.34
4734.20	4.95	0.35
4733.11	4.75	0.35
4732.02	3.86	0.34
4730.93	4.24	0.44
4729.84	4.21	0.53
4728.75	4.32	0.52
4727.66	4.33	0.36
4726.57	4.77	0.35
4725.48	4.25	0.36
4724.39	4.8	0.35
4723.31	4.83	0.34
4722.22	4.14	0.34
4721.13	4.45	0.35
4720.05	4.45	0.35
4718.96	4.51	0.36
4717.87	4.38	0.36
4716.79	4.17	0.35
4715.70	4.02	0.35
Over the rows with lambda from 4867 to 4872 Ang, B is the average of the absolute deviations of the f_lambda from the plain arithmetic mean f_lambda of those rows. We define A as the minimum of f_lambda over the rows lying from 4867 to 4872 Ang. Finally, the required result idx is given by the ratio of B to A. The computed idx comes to 0.06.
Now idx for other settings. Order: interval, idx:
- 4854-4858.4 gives 0.03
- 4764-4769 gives 0.03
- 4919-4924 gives 0.20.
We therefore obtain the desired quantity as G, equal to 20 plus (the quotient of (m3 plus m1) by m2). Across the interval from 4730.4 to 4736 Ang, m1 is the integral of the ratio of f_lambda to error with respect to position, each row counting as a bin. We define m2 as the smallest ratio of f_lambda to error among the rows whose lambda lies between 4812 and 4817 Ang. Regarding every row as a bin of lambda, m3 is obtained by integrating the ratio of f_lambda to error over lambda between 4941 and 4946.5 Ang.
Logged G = 31.4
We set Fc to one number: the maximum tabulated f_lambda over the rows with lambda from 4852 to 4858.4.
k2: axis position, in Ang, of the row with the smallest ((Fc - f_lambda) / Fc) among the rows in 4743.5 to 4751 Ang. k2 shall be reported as 4747.29 Ang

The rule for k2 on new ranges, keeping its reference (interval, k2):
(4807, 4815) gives 4810.01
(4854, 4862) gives 4858.99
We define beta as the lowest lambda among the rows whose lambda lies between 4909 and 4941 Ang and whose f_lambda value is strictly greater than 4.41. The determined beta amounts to 4916.39 Ang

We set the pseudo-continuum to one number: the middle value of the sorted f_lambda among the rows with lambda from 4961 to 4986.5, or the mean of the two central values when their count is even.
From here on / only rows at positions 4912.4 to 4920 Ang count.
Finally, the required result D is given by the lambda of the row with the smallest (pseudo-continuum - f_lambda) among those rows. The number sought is 4917.52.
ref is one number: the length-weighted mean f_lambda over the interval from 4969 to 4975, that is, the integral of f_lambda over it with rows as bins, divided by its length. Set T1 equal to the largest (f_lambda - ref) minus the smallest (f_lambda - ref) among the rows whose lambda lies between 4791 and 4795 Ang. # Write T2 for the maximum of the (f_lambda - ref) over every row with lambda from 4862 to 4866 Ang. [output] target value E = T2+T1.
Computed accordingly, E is 0.42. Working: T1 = 0.7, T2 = -0.2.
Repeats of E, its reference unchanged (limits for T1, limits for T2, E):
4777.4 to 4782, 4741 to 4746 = 0.59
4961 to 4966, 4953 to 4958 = 0.53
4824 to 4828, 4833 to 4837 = 0.19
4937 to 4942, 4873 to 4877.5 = 0.79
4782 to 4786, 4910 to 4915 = 0.43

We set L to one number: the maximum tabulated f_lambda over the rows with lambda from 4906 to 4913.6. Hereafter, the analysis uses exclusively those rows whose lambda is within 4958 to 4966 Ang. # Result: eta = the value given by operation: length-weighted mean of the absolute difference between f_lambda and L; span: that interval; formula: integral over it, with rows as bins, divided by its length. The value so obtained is 0.46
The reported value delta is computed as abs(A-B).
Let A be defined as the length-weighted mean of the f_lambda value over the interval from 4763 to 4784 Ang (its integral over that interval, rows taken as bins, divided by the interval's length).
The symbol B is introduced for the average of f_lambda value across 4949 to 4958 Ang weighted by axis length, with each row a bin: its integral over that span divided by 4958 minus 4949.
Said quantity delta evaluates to 0.23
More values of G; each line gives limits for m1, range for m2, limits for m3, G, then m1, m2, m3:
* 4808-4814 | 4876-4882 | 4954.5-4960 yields 33.1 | 83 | 12.0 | 75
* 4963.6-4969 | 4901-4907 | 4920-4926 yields 31.2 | 72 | 13.6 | 80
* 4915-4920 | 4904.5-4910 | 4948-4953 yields 30.4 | 66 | 13.6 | 77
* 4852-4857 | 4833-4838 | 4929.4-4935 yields 32.2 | 66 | 12.1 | 82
